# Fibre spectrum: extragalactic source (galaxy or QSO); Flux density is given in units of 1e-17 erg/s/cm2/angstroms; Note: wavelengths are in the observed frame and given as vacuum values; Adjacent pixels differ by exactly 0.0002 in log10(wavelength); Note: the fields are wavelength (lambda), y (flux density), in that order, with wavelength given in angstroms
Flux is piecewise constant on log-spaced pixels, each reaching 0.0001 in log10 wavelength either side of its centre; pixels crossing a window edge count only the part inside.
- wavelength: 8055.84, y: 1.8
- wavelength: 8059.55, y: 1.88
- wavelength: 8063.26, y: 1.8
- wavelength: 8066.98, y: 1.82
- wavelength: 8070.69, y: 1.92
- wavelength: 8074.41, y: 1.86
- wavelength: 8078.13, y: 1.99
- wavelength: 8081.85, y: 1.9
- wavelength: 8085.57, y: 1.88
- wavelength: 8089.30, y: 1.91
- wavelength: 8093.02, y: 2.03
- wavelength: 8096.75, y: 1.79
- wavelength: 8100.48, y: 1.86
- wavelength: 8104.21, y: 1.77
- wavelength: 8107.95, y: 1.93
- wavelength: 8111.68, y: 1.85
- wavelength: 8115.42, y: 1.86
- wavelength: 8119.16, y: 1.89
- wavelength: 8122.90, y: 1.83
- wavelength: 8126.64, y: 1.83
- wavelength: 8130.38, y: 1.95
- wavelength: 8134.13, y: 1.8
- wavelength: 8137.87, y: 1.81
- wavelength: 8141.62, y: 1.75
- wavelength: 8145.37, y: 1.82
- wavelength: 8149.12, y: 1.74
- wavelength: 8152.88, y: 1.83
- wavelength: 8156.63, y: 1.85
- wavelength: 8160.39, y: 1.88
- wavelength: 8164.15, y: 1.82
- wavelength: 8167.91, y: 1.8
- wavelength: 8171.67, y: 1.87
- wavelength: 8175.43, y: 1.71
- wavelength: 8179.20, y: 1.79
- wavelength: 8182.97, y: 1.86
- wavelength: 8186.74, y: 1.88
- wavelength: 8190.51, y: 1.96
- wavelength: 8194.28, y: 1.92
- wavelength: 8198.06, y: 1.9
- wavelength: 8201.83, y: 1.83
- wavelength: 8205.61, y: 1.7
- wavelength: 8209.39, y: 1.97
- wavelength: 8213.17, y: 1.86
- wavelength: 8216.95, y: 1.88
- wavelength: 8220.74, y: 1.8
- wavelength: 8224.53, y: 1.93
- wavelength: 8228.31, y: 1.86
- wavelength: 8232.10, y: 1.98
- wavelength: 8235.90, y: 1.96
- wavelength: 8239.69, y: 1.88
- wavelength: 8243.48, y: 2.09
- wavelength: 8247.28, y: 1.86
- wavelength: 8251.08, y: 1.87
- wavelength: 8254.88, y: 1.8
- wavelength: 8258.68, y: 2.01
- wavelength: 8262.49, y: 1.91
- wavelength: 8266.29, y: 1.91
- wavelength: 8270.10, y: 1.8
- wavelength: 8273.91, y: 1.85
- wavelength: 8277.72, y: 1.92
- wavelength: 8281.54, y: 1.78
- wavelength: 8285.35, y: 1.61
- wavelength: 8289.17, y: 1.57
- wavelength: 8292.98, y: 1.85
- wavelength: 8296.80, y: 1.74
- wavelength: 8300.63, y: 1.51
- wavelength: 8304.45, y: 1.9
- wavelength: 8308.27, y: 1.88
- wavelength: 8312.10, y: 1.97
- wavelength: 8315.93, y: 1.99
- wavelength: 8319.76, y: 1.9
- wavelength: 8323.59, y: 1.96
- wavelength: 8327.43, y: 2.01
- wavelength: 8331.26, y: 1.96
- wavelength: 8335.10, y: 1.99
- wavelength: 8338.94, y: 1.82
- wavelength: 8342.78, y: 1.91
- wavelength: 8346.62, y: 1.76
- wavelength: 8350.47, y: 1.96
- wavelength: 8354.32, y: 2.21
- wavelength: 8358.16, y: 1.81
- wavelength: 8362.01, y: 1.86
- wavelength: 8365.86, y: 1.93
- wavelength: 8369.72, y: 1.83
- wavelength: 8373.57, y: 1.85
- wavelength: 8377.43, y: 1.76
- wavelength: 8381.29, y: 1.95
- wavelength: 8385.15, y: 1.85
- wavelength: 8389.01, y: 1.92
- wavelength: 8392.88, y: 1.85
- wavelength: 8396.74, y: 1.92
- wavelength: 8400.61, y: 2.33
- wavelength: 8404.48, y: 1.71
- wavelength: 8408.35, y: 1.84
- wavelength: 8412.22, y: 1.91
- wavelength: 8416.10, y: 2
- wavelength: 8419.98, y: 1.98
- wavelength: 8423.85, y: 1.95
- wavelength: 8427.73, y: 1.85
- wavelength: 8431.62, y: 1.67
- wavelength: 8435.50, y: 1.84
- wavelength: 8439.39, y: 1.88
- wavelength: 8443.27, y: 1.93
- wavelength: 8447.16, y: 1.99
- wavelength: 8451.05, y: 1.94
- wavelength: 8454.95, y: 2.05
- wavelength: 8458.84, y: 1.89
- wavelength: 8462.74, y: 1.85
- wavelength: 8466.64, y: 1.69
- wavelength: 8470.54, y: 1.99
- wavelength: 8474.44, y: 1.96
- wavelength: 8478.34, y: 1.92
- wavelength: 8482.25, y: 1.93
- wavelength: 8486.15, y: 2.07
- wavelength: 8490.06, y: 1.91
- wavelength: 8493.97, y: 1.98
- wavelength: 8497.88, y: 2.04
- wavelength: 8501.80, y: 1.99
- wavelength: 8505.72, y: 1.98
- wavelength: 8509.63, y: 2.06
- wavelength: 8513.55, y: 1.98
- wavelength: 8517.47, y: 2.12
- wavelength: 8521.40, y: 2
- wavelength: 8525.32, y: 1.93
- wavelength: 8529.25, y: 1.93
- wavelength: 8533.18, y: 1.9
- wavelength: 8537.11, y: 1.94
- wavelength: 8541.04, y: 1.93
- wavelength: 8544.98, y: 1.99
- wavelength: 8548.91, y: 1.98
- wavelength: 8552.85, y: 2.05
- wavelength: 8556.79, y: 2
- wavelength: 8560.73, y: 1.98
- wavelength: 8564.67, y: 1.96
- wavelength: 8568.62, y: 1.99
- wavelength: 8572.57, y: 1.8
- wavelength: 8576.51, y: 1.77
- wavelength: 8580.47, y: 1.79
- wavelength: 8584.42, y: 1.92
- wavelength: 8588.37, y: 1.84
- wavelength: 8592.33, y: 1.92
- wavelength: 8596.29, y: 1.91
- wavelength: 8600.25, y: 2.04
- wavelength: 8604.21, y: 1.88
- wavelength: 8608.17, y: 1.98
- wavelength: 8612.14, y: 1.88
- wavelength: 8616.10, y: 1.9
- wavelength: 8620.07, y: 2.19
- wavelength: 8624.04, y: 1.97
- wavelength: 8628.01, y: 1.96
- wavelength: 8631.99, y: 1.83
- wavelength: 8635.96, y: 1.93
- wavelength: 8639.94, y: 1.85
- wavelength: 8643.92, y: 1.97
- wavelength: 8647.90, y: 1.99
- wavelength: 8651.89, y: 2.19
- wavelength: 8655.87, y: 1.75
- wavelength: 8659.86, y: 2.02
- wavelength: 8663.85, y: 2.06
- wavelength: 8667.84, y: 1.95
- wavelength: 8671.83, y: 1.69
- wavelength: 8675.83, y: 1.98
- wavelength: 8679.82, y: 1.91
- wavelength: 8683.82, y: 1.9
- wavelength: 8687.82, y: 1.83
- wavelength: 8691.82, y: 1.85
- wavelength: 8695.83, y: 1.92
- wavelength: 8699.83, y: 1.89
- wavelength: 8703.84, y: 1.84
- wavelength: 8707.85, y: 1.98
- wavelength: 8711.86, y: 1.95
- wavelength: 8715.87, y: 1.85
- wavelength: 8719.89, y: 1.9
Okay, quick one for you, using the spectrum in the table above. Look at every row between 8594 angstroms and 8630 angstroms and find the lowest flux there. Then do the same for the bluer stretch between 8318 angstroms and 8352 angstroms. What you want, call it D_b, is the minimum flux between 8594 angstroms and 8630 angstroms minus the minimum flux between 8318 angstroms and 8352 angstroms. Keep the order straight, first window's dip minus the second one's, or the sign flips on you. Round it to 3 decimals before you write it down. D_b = 0.120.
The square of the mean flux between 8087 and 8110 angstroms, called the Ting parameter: 3.5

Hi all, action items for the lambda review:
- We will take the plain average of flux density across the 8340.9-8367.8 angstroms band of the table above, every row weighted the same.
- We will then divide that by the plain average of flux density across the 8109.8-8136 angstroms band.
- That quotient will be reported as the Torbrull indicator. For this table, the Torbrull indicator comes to 1.03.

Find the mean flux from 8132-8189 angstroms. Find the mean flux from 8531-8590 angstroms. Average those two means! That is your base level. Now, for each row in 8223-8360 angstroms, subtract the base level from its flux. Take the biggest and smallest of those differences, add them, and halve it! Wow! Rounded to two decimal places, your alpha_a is -0.01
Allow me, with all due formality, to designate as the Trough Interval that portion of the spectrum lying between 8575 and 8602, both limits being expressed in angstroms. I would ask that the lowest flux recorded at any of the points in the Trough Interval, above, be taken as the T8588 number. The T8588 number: 1.77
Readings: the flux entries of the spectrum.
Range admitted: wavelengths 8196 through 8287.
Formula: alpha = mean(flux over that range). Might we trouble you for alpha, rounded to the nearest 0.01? 1.87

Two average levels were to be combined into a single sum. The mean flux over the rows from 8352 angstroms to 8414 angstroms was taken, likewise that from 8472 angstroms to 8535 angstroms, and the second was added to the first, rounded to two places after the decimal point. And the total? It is 3.89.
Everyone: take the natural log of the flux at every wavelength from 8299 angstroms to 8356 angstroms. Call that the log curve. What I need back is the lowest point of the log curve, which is 0.412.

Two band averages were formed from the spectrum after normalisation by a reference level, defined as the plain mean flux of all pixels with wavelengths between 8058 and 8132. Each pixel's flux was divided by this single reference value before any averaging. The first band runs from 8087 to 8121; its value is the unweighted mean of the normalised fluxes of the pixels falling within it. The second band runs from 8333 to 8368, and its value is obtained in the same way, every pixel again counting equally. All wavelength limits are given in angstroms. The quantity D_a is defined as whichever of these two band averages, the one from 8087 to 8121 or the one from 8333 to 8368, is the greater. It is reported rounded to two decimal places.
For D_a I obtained 1.02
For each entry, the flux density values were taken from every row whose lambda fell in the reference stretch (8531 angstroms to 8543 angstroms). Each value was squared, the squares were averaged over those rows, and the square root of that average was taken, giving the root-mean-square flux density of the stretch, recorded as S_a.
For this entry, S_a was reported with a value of 1.92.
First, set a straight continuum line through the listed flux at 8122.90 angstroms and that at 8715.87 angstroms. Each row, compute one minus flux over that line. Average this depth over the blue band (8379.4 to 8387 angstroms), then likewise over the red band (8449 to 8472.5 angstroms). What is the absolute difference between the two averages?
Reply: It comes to 0.00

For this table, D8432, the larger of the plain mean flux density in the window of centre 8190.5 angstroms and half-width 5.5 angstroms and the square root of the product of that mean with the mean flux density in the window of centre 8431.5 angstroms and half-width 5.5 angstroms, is 1.92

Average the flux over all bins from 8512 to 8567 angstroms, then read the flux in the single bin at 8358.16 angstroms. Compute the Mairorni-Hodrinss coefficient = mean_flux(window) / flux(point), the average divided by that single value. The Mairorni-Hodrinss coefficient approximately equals 1.09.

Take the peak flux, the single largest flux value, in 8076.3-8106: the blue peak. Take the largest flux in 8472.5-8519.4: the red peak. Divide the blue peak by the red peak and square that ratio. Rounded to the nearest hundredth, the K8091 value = 0.92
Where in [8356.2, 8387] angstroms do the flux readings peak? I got 8381.29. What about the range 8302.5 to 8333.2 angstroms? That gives 8327.43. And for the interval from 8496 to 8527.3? 8517.47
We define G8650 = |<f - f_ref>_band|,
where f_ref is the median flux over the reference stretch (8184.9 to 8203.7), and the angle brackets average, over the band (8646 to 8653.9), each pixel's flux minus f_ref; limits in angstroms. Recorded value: 0.19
